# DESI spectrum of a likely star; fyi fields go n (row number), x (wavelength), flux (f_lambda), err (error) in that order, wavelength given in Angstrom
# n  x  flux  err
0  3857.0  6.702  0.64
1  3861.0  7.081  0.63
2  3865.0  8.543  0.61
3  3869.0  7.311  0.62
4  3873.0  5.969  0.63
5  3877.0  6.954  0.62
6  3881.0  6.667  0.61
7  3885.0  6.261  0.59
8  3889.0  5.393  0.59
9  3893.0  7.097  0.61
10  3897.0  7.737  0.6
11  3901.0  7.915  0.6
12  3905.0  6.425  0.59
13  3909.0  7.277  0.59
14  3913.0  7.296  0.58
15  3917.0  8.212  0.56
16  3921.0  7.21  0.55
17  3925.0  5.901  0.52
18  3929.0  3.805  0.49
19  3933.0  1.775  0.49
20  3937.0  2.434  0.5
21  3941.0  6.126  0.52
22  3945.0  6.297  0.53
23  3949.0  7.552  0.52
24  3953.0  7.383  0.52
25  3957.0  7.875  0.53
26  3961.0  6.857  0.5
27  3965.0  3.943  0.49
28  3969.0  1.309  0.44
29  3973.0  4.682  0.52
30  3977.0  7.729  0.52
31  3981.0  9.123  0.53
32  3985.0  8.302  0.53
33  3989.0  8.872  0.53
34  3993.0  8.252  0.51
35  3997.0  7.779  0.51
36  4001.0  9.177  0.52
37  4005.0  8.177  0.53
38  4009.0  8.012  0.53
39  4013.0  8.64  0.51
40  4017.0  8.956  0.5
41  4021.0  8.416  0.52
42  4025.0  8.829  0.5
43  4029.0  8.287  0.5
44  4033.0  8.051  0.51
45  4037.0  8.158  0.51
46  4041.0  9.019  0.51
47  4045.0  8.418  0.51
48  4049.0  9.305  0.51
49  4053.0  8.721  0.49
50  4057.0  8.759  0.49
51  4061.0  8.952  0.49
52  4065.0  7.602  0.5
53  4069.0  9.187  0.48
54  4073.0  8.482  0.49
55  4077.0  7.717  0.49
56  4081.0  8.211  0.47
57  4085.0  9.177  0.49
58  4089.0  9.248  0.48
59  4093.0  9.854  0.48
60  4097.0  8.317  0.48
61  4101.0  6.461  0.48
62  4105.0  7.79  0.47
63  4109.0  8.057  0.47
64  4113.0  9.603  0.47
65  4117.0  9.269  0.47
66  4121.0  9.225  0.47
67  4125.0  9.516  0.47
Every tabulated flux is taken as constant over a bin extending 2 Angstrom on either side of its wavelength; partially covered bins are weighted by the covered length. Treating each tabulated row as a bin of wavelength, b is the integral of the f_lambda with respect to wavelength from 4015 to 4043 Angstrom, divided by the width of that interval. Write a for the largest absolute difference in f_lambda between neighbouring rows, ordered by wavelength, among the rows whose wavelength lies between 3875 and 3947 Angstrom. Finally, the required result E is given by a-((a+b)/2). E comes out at -2.42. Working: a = 3.7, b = 8.53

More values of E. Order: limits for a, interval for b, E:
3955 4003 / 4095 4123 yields -2.51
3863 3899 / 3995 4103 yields -3.41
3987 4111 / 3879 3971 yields -2.09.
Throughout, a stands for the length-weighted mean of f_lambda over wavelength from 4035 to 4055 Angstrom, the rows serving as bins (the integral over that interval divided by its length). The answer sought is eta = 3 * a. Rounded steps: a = 8.7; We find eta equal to 26.2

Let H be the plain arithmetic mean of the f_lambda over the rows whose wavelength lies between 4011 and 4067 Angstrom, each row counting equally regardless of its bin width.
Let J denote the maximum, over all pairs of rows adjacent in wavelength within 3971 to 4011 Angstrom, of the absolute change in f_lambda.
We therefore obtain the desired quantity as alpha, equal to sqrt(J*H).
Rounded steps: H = 9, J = 3.0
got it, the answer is 5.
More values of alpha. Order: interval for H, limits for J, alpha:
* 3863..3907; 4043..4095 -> 3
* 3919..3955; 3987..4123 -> 3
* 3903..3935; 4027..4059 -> 2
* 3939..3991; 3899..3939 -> 4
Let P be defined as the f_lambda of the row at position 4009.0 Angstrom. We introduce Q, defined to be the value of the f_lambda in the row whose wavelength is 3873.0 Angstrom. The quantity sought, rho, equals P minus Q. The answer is 2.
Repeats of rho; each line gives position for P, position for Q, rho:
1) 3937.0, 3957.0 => -5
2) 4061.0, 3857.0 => 2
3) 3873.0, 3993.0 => -2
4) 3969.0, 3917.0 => -7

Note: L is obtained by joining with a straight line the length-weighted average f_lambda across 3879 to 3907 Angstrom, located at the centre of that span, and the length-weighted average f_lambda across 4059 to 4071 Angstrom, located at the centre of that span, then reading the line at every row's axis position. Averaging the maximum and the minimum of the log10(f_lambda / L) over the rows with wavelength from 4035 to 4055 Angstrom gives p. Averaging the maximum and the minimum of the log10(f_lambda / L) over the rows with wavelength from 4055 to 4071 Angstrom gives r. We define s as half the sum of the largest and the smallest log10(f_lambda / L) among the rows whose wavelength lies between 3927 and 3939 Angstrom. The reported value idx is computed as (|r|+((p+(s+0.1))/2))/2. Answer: -0.07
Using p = 0.02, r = -0.01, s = -0.44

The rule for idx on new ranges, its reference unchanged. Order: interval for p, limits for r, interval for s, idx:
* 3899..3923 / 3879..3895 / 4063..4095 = 0.05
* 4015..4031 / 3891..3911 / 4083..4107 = 0.03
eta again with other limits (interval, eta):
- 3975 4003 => 25.4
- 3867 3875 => 19.9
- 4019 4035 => 25.2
